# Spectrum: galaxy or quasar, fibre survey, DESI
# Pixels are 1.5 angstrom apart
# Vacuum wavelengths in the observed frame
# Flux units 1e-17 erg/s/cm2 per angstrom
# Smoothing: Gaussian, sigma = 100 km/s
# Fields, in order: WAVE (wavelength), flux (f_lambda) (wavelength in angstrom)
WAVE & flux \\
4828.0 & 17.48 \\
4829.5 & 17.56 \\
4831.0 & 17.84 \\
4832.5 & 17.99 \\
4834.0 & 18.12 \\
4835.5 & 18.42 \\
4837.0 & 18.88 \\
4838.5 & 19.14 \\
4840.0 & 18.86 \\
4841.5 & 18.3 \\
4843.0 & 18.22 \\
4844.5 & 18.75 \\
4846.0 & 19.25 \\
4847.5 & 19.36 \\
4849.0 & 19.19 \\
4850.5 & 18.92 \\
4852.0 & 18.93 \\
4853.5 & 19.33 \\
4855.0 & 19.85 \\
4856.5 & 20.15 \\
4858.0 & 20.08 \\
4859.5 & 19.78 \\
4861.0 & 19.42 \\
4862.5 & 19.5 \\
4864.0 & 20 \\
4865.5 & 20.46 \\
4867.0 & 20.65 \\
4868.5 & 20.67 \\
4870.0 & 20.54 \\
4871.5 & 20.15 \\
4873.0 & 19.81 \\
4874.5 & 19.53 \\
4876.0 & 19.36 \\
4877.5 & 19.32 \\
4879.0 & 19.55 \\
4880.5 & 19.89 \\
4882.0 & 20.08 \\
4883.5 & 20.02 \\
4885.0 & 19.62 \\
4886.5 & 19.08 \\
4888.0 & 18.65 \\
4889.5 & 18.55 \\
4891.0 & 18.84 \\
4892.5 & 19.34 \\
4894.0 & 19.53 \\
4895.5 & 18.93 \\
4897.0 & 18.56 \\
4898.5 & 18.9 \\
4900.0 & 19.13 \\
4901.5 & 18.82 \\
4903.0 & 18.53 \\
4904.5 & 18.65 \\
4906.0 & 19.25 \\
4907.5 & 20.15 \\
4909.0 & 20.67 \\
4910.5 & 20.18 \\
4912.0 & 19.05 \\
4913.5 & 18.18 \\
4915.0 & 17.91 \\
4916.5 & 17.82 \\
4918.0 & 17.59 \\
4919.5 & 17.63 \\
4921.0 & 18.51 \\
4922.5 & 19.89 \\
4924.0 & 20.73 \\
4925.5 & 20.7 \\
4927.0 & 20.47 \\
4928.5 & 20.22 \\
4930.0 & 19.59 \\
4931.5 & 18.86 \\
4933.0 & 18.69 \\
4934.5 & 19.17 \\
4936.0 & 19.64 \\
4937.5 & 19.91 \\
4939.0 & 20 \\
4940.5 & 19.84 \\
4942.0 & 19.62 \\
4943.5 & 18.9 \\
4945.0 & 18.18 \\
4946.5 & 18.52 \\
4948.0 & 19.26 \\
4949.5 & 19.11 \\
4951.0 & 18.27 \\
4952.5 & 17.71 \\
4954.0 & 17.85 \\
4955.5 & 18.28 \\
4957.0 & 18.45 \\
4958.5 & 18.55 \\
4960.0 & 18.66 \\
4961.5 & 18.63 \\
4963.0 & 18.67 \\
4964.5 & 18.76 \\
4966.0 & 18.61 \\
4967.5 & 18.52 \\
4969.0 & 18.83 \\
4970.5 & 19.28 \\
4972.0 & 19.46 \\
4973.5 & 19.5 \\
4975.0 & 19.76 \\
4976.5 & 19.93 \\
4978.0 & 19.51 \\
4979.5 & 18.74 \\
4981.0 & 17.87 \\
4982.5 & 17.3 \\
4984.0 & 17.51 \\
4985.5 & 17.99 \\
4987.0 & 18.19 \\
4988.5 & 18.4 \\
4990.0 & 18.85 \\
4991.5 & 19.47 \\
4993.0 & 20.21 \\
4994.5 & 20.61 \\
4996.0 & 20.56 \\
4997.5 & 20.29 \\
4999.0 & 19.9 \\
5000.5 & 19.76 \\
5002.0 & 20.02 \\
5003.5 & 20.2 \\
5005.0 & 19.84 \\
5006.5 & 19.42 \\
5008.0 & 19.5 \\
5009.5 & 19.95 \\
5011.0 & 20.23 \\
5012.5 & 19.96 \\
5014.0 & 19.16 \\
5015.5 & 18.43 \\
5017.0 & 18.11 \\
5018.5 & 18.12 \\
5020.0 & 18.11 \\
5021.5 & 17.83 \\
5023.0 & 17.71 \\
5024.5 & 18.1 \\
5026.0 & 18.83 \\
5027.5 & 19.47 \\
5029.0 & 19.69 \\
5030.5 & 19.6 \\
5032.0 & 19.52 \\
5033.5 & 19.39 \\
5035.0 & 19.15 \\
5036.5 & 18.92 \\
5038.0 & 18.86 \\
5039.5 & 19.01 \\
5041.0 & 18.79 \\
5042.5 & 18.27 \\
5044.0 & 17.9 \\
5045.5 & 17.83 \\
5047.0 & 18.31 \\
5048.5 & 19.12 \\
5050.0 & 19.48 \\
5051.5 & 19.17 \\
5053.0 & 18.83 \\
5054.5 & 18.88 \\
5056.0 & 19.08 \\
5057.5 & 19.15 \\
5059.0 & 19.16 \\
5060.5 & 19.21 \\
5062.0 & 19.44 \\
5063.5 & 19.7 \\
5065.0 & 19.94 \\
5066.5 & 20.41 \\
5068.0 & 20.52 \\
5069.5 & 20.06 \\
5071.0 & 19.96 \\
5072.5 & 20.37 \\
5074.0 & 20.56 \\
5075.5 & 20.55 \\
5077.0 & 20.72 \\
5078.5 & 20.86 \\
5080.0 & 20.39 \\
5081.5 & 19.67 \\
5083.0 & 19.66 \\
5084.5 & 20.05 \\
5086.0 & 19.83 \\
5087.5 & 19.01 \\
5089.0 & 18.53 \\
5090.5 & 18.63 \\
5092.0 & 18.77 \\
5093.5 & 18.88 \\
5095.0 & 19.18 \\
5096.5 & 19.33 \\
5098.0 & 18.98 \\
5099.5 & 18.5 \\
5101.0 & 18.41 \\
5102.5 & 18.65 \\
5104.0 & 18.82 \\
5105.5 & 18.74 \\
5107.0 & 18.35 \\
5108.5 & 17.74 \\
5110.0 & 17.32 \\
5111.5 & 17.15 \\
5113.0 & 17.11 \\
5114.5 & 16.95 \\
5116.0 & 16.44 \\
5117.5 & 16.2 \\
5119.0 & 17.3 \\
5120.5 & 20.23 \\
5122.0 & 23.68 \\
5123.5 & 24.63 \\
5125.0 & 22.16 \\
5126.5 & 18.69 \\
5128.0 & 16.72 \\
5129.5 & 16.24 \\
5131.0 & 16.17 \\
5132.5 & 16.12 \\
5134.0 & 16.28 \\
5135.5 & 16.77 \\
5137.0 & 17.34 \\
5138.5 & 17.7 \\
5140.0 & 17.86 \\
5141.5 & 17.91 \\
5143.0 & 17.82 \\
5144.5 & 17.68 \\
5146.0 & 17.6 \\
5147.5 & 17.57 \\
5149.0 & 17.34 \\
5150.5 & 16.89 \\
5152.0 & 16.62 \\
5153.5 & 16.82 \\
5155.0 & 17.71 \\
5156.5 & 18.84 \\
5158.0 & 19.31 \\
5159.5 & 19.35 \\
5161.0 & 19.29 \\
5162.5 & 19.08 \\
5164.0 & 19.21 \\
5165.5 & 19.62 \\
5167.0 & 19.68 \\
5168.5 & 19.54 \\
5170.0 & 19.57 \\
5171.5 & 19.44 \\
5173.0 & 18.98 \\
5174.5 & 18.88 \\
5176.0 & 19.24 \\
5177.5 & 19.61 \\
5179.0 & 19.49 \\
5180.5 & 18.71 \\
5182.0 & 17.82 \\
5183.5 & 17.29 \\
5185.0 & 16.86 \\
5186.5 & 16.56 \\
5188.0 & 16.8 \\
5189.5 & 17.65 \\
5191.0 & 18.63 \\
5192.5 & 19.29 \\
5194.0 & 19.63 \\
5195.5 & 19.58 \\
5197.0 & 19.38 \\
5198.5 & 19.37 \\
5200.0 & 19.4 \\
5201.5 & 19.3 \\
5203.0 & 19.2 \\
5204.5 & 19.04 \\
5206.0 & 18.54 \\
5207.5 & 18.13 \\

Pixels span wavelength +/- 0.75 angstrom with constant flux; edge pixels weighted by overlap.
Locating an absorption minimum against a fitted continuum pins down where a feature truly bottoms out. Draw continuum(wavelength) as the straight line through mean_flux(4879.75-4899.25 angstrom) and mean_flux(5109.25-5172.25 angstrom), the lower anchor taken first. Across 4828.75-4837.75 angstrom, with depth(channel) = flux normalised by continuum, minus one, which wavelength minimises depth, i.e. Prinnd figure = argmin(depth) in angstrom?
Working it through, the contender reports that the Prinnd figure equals 4829.5 angstrom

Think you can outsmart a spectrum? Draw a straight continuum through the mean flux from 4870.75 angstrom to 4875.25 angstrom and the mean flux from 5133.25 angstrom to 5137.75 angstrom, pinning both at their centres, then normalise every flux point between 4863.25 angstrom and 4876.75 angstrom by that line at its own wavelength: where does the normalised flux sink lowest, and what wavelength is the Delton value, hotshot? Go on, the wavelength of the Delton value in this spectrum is 4876.0 angstrom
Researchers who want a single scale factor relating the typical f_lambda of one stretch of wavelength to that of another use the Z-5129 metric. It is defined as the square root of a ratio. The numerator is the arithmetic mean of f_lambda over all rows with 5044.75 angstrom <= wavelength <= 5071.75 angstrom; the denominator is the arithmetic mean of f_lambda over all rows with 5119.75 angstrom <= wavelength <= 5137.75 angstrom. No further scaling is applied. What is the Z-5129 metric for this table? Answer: 1.02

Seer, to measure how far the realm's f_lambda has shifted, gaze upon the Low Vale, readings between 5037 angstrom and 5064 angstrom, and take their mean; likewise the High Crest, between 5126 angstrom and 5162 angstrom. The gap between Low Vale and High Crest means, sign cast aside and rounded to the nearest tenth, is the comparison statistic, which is 1.4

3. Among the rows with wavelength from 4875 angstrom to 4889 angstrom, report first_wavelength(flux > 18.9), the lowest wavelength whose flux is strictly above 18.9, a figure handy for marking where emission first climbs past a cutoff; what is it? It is 4876.0 angstrom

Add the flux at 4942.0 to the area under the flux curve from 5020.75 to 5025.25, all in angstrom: 100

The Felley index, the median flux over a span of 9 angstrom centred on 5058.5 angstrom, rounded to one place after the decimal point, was 19.2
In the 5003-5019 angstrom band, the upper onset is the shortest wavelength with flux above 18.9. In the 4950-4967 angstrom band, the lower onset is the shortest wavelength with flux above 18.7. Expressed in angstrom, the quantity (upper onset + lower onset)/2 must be 4984.0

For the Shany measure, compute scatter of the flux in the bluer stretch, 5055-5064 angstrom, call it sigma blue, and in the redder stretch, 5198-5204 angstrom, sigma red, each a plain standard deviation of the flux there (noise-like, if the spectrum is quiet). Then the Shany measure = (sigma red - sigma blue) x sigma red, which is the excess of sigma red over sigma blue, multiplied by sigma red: -0.01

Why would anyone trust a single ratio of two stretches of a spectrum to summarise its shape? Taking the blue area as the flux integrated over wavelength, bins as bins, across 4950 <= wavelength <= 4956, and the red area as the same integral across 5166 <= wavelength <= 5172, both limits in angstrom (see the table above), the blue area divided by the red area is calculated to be 0.92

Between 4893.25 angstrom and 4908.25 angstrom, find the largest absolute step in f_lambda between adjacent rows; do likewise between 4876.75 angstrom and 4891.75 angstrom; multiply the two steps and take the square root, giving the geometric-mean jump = 0.70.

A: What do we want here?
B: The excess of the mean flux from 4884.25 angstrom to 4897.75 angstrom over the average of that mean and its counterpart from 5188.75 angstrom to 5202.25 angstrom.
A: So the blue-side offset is -0.1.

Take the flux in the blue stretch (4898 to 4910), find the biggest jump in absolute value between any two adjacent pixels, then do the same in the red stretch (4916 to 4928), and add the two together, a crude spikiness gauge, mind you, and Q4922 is 2.3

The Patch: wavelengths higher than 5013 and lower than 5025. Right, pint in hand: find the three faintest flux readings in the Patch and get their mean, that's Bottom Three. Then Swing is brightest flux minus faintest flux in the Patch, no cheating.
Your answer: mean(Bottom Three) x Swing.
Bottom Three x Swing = 26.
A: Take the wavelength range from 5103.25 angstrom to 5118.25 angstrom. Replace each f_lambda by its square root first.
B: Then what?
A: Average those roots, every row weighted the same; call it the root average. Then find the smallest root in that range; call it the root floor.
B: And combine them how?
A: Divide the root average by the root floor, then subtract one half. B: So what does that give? 0.538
